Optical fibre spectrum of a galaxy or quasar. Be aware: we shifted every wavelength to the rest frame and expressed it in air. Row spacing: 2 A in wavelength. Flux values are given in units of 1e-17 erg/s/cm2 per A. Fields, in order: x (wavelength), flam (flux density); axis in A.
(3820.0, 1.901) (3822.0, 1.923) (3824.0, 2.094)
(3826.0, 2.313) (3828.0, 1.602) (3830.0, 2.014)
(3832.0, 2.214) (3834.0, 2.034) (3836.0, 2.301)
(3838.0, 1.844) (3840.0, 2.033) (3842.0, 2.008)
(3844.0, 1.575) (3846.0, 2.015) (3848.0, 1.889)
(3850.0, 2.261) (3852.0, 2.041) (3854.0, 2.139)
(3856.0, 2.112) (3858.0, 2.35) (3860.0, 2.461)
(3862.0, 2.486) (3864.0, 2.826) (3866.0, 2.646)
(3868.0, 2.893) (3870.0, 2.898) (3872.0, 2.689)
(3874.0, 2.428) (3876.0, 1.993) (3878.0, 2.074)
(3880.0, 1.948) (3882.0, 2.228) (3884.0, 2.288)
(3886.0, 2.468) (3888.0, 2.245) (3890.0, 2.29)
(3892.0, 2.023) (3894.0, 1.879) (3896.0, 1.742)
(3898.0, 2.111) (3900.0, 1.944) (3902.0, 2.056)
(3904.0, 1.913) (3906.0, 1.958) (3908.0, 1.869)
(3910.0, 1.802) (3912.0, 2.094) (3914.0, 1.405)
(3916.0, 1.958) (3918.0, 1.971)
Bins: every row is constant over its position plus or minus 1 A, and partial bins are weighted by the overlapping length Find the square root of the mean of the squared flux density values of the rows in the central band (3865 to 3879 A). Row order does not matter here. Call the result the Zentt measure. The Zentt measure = 2.54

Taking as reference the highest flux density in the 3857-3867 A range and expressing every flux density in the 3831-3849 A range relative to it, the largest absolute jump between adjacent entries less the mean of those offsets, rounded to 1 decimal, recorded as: 1.3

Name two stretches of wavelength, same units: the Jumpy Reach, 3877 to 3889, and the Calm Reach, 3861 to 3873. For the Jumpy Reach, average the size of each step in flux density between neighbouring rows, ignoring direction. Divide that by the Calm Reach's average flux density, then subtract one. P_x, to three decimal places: -0.937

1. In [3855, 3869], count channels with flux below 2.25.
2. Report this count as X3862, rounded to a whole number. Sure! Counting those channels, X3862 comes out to 1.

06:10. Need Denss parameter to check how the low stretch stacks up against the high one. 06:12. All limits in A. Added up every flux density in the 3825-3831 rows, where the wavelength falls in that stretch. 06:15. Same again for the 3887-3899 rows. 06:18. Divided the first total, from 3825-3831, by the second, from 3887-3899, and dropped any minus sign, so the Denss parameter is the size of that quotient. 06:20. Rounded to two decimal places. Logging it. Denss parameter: 0.48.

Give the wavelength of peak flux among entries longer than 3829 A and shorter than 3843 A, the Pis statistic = 3836.0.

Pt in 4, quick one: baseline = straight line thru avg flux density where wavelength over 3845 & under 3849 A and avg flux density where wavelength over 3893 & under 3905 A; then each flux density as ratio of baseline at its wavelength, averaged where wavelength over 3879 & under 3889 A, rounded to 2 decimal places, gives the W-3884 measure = 1.15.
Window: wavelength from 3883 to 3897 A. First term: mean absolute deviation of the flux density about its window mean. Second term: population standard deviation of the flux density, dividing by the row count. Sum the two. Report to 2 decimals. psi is 0.46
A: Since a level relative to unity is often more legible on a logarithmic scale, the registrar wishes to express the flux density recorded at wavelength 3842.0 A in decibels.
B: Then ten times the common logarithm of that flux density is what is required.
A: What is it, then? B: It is 3.0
